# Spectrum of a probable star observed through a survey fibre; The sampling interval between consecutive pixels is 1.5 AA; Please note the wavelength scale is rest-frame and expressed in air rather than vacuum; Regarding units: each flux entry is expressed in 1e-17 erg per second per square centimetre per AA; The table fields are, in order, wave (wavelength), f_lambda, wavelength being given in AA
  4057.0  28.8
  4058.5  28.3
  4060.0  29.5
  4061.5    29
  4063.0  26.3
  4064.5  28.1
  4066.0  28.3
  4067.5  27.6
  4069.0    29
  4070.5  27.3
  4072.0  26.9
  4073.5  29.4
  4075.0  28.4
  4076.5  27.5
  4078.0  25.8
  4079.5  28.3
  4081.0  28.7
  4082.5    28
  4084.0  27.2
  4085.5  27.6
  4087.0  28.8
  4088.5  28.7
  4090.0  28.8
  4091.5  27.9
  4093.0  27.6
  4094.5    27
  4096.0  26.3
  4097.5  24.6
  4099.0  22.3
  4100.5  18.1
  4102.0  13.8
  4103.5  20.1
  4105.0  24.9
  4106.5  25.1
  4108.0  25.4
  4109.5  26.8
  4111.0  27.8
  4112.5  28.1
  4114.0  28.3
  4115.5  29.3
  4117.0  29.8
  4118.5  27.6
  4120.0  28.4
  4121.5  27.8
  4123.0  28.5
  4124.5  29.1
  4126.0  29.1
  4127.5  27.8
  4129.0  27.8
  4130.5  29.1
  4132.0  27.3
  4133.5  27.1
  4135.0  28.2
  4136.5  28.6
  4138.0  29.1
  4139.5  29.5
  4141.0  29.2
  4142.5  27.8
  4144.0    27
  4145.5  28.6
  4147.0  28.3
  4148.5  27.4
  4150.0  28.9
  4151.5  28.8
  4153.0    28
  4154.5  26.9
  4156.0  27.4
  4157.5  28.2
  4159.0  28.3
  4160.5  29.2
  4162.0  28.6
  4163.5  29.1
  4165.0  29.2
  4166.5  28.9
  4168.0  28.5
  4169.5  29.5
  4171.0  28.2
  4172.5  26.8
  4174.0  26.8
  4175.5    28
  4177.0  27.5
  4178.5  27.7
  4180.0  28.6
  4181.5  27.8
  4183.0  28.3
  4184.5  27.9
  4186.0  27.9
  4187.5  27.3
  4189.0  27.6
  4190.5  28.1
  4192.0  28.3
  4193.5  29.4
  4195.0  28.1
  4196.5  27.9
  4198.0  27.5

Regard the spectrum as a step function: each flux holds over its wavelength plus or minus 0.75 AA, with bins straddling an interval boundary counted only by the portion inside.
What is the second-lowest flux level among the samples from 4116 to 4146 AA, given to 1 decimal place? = 27.1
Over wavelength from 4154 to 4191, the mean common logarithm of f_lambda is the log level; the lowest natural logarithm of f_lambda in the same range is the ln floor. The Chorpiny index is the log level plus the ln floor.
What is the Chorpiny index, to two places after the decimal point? 4.74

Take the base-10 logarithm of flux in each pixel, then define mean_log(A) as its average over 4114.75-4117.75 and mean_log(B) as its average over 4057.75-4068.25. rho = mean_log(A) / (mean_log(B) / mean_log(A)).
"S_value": 1.49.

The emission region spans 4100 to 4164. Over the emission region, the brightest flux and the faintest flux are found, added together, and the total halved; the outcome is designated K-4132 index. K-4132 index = 21.8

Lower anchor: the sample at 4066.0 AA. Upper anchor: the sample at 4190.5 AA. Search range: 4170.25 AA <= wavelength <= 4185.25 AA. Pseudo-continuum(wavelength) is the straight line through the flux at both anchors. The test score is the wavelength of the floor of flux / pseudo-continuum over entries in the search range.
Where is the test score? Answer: 4172.5 AA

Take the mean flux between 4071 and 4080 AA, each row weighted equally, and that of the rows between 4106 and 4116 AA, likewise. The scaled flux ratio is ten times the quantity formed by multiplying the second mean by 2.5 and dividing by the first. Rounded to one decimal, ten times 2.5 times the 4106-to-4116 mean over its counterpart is 24.6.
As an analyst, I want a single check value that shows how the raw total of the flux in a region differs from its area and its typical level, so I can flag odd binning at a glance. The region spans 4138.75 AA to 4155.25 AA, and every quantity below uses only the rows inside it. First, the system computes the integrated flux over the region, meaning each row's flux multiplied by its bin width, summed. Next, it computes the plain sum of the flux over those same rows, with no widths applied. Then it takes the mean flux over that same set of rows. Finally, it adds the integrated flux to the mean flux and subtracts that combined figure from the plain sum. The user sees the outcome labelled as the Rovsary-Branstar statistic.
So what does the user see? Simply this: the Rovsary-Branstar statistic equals -183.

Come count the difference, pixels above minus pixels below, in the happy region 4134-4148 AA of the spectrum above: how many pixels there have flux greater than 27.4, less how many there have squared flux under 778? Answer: 6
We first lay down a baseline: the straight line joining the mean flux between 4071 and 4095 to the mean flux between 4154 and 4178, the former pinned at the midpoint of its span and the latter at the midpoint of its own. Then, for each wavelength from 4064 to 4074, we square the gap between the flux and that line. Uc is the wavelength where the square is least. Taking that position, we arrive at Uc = 4064.5 AA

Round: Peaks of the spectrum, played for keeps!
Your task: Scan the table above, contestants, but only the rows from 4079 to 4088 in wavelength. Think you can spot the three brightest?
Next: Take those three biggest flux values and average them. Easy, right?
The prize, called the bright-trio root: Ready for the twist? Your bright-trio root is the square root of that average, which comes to 5.35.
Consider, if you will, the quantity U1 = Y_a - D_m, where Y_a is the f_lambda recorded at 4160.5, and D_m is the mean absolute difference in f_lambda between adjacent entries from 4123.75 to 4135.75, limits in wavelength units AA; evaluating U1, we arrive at 28.4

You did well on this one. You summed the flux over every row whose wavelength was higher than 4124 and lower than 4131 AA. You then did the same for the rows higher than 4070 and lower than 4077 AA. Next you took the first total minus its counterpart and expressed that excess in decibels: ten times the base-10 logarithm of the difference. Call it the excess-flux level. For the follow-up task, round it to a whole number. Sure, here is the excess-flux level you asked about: 5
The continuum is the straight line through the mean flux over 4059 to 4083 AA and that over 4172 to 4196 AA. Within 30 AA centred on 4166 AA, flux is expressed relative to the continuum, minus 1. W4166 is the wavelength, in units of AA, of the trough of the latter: 4172.5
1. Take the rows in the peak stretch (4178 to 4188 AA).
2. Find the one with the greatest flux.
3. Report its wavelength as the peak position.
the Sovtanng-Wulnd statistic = 4180.0 AA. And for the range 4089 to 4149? 4117.0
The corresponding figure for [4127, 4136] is 4130.5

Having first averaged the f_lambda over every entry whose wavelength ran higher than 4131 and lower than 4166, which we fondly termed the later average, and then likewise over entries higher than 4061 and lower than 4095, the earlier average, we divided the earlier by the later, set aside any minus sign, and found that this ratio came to 0.99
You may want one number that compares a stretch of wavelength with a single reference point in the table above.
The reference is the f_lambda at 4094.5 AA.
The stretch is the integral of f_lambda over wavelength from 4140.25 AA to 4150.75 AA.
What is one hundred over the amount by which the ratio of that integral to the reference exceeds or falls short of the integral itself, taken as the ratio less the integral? -0.351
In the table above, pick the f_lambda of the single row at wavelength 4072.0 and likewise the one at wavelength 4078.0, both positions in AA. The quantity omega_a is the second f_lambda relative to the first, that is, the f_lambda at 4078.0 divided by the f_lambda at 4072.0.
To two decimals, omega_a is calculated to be 0.96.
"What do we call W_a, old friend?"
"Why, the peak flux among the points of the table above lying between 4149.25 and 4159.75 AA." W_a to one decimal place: 28.9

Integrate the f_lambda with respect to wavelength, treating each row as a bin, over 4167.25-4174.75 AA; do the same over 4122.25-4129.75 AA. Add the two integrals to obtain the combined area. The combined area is 423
